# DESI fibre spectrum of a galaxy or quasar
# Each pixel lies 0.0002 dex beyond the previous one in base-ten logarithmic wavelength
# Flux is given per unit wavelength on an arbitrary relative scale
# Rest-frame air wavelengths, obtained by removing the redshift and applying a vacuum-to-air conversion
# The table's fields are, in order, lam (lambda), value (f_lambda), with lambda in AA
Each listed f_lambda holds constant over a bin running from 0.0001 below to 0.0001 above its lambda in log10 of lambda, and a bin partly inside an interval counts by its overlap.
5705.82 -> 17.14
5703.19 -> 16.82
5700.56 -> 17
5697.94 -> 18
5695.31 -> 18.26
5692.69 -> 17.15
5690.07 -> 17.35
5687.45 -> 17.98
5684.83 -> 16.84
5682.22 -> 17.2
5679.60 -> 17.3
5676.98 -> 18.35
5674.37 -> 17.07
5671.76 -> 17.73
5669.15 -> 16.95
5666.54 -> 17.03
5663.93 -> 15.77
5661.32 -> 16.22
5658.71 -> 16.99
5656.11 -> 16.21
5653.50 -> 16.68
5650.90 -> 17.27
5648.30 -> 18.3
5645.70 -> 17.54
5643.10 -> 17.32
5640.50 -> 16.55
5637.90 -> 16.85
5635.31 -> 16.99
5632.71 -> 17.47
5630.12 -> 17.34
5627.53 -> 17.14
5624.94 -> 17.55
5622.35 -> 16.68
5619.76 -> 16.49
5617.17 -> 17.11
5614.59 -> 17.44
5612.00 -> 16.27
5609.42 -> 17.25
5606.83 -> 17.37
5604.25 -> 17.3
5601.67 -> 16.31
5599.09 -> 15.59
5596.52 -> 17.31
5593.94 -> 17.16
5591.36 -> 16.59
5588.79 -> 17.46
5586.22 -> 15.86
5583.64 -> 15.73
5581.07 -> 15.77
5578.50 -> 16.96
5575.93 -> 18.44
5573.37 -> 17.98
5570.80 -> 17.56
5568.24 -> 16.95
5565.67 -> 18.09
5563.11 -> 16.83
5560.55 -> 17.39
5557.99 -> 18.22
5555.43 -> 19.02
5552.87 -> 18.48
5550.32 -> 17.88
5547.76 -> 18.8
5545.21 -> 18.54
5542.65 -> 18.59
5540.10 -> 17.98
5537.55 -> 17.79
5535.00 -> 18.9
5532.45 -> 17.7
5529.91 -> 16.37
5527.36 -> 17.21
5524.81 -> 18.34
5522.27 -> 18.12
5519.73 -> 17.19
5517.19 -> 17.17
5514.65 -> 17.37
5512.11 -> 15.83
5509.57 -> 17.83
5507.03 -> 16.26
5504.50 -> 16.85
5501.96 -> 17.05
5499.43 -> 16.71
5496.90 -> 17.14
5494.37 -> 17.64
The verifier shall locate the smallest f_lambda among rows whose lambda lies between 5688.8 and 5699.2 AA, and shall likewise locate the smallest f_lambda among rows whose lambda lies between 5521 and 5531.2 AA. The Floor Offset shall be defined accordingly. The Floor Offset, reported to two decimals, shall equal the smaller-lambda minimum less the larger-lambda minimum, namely -0.78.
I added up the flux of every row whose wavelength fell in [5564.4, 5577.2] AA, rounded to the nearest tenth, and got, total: 89.0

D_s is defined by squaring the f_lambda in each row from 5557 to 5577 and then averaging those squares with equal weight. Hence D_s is 313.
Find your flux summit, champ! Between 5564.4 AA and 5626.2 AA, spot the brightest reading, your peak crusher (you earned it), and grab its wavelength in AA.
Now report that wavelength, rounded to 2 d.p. 5575.93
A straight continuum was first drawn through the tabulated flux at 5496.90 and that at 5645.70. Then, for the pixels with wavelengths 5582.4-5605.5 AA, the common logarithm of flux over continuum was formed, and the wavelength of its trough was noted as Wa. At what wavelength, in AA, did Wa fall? 5599.09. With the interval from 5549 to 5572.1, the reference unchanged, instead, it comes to 5563.11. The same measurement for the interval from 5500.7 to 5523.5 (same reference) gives 5512.11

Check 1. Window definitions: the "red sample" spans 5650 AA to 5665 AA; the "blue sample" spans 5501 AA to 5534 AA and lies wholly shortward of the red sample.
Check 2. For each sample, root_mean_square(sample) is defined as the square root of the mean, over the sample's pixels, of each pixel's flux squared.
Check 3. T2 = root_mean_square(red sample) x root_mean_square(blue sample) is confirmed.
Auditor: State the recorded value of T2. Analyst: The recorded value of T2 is 284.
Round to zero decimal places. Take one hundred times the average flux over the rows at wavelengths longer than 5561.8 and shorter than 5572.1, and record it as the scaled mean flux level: 1736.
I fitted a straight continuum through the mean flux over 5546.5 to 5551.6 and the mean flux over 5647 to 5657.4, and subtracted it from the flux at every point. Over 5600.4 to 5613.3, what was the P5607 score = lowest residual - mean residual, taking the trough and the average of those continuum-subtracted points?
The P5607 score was -0.65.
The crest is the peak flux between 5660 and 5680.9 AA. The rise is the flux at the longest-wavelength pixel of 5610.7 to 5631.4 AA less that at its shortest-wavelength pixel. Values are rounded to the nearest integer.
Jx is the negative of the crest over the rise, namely -17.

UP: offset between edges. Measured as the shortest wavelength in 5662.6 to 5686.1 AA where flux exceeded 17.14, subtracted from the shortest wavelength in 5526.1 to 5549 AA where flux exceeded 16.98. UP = -144.4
